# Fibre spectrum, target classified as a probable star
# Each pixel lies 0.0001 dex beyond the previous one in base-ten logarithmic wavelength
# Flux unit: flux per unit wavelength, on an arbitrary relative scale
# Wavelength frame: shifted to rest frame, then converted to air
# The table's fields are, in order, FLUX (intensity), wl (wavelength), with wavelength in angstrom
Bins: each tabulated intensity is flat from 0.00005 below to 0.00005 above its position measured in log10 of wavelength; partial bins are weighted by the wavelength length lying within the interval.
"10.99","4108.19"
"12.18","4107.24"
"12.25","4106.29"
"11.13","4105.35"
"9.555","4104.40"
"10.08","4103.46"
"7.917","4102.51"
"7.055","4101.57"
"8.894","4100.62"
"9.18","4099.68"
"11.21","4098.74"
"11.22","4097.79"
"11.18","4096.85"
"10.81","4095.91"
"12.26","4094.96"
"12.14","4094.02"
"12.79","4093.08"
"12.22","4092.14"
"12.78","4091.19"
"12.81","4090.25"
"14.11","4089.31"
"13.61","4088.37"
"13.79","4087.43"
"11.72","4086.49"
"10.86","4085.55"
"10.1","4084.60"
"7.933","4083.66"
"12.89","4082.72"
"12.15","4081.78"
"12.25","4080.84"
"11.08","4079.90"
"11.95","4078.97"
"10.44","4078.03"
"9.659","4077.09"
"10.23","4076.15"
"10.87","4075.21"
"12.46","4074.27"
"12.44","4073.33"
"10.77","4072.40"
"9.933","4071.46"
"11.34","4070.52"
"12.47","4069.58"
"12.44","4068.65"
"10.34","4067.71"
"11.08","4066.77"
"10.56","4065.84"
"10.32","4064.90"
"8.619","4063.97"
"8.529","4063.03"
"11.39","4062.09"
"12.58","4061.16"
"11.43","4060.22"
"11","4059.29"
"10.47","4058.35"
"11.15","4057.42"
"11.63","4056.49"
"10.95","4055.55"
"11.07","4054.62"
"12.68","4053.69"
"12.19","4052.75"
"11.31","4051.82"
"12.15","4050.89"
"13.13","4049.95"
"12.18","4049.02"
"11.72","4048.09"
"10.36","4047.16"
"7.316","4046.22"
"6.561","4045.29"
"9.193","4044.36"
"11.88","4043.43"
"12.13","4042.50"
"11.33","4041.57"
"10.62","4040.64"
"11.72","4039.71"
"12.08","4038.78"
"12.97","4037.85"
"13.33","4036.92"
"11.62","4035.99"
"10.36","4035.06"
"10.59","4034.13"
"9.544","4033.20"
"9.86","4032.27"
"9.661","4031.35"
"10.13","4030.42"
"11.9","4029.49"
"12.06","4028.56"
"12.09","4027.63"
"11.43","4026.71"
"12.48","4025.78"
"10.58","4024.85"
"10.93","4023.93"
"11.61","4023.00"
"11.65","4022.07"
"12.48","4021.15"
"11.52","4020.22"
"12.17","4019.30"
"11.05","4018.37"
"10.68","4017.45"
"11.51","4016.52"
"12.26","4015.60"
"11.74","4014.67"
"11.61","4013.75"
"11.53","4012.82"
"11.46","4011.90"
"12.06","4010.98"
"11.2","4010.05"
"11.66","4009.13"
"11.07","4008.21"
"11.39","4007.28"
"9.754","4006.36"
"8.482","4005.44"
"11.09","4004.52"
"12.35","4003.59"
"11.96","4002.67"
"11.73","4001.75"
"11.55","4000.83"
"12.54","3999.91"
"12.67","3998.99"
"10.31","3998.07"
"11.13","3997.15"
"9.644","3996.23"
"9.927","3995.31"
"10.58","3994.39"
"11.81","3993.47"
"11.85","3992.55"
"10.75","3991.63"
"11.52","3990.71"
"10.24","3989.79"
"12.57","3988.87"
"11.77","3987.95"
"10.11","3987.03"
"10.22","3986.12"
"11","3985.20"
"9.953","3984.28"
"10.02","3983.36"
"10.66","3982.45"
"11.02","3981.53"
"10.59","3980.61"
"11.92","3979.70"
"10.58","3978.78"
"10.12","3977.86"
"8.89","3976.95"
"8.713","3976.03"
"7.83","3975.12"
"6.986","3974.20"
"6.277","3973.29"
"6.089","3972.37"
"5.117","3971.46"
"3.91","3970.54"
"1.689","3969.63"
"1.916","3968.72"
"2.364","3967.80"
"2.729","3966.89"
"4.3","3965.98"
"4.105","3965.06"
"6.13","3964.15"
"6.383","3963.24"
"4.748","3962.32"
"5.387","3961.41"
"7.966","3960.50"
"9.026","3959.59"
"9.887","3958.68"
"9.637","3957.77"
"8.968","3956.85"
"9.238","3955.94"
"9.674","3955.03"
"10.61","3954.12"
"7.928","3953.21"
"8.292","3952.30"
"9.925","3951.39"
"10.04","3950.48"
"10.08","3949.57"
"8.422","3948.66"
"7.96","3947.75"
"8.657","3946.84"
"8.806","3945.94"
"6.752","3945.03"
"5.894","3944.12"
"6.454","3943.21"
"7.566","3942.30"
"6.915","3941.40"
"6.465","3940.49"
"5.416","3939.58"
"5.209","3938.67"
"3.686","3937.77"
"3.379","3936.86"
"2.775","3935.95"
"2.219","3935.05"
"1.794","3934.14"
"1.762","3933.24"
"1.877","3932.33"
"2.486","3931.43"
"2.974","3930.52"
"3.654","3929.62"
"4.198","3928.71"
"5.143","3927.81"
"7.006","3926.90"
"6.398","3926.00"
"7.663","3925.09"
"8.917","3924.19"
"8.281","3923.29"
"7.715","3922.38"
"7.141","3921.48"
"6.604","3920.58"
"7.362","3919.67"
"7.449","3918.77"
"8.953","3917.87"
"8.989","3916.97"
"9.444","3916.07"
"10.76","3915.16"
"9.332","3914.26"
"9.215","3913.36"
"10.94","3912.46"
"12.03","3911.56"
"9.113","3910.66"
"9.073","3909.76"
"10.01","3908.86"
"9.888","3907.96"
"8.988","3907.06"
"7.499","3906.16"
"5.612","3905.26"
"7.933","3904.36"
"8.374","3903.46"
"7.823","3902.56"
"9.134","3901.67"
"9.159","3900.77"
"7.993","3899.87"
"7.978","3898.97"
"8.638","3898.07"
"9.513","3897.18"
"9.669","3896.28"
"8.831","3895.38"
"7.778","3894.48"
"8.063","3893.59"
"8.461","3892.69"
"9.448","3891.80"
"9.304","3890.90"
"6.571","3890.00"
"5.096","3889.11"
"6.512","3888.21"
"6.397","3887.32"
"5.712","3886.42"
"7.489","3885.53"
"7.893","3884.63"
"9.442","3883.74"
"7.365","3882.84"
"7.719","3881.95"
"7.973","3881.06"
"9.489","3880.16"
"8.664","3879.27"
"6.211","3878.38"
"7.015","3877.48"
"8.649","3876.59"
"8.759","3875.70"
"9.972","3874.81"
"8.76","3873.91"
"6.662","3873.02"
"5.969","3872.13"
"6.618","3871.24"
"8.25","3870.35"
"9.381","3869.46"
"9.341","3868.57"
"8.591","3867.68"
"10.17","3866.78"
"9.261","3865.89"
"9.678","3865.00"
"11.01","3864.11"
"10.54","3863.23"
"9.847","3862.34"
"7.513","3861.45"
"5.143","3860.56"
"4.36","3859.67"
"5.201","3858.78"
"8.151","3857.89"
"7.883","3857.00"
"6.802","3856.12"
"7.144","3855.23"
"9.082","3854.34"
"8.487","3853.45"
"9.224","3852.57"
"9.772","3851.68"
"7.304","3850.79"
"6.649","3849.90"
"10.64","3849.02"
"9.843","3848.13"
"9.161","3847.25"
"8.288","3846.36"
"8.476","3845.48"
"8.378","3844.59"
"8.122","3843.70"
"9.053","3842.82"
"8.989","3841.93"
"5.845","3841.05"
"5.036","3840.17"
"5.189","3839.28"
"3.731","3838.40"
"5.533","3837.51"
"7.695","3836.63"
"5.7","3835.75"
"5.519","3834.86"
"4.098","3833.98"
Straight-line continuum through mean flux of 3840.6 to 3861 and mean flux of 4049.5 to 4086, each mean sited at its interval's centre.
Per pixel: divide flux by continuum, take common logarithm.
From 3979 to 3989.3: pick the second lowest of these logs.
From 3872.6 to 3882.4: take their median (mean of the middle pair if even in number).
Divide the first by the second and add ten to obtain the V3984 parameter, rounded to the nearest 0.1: 10.3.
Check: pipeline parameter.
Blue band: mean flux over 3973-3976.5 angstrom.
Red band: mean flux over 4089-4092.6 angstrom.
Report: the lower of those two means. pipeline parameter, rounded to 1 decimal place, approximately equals 7.5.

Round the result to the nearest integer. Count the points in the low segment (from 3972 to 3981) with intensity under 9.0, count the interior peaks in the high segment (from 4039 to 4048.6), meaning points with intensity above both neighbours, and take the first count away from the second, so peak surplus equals -5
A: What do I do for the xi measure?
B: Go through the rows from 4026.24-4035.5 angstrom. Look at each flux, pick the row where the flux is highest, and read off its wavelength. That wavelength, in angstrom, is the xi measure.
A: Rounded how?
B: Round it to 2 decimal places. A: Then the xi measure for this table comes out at 4027.63 angstrom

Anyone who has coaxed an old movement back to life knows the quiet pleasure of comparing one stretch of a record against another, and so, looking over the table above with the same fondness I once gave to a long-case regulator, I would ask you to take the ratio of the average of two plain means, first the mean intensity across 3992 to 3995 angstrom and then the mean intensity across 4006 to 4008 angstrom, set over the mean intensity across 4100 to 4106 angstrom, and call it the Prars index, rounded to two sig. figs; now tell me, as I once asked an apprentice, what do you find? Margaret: 1.2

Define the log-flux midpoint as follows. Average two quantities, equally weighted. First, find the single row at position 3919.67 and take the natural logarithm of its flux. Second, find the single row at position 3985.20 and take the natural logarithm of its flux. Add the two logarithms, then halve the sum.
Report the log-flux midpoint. 2.20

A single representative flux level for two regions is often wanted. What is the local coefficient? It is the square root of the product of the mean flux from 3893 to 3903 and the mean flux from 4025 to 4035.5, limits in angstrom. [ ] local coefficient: 9.7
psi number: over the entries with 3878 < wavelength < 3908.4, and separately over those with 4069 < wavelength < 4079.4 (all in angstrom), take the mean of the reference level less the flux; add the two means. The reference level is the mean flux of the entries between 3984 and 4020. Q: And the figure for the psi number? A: 3.2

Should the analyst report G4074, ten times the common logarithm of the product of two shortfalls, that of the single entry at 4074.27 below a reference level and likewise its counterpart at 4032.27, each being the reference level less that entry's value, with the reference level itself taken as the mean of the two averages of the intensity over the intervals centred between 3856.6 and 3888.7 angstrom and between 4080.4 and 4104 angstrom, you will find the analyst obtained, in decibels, -2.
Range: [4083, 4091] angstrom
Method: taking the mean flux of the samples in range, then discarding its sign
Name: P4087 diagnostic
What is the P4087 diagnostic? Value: 11.9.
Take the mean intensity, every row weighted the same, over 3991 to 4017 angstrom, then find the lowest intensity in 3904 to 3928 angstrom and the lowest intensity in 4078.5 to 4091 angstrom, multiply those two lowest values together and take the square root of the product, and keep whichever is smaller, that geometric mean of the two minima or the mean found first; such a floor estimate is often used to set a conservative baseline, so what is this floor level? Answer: 6.4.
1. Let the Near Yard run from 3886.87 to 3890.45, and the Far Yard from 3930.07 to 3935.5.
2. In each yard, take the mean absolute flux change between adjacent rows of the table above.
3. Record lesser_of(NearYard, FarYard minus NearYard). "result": -0.7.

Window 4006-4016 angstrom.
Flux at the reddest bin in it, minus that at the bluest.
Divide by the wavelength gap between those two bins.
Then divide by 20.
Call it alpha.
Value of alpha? 0.014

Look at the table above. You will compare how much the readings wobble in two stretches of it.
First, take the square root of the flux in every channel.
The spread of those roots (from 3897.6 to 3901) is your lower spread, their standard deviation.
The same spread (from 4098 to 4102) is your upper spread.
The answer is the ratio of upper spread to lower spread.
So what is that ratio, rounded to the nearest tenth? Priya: 2.9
